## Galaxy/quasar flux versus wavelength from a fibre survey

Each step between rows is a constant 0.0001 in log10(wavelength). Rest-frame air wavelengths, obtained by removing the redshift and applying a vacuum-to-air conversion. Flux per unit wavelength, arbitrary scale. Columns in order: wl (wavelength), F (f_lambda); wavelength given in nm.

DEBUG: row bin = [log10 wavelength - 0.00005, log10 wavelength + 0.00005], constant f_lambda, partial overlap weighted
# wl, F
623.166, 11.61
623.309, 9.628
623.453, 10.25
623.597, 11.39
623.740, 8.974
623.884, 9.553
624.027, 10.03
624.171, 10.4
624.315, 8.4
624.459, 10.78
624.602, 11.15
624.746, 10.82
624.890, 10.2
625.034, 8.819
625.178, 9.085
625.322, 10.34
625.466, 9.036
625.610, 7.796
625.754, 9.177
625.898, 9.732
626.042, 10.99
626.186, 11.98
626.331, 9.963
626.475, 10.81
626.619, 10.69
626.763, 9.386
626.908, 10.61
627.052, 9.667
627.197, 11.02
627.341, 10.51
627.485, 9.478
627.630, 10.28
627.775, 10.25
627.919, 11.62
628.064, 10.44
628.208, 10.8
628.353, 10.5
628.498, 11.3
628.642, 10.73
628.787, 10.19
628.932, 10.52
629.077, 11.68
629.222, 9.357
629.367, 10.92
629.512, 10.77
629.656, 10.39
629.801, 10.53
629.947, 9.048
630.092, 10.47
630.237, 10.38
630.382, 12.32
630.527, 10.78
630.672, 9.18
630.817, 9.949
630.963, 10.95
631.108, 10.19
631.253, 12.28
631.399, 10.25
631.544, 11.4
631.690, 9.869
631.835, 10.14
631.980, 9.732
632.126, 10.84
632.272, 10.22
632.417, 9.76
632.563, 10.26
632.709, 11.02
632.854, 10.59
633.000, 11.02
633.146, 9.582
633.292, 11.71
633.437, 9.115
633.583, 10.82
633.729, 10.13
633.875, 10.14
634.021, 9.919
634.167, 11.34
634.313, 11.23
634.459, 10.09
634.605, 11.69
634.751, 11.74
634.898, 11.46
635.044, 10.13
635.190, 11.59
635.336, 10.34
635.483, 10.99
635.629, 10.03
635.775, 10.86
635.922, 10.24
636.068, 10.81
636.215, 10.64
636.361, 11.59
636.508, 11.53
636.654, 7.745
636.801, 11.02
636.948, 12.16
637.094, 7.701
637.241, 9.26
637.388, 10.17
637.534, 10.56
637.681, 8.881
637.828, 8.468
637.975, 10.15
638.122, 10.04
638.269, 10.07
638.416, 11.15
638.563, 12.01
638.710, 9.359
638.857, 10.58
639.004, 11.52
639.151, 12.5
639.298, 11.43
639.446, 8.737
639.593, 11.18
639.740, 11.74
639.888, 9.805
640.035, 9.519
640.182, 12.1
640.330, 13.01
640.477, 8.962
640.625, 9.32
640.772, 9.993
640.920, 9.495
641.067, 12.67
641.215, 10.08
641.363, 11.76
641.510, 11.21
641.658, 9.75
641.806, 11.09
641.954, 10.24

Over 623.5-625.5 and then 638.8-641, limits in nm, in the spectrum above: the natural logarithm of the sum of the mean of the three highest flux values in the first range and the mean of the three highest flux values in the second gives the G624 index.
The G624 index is 3.16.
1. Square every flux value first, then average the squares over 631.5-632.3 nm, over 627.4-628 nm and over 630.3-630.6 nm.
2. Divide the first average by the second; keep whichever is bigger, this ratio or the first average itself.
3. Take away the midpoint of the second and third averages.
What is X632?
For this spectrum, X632 -14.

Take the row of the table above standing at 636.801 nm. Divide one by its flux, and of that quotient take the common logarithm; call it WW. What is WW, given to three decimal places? -1.042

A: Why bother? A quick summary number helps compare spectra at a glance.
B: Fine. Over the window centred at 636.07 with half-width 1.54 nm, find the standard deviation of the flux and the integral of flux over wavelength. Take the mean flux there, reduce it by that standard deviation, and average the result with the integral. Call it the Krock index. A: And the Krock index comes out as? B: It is 21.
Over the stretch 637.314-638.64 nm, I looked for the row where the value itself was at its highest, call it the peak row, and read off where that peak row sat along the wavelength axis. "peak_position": 638.563 nm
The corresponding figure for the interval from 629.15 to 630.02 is 629.367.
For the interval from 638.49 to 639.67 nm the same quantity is 639.151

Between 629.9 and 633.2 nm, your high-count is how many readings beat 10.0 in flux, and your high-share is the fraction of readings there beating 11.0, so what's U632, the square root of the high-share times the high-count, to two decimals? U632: 1.87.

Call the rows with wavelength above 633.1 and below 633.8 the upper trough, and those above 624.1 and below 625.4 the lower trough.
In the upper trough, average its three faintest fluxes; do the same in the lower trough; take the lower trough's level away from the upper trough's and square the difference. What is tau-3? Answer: 0.71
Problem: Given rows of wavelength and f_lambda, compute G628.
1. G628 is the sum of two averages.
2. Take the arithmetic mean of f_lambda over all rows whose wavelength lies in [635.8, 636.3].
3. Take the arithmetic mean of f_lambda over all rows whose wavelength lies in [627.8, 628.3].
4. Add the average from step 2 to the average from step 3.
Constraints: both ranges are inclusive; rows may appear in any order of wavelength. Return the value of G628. 21.5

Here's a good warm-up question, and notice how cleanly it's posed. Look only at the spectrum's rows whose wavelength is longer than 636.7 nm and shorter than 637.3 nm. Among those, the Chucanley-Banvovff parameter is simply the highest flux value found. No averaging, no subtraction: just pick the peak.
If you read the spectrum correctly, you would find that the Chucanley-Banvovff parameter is 12.16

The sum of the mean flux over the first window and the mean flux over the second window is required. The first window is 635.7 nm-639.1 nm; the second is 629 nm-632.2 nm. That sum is 20.8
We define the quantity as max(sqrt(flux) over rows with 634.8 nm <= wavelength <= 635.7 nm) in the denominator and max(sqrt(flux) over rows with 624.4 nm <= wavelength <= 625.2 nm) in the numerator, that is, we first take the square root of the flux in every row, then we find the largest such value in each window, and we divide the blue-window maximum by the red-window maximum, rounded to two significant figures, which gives 0.98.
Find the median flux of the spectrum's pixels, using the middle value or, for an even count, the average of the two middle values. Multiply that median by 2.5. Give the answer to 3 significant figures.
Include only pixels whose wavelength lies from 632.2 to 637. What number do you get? 27.0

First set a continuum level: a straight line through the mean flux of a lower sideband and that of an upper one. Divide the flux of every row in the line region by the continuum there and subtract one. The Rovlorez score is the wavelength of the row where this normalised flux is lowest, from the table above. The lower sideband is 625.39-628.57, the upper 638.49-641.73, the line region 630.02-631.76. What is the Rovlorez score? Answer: 630.672 nm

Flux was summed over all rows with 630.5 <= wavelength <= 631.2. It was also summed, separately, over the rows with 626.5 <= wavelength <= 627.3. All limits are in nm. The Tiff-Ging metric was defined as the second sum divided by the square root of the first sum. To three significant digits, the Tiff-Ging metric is 7.19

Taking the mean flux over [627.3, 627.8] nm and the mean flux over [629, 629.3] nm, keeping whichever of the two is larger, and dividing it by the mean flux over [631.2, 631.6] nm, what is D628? 0.93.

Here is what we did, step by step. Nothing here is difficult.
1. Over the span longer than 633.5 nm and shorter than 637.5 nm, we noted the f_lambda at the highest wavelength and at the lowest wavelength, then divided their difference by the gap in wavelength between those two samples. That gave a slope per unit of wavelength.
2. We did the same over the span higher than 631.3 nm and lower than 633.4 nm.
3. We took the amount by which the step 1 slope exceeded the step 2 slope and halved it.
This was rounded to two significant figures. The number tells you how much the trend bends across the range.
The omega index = -0.47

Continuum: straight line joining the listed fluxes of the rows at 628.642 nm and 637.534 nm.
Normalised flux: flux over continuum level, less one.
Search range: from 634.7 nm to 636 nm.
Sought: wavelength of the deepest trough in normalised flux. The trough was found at 635.629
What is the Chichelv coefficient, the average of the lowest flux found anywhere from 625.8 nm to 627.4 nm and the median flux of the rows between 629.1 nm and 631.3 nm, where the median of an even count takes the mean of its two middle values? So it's 9.9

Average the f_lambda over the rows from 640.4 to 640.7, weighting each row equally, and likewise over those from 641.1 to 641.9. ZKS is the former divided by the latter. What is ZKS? 0.85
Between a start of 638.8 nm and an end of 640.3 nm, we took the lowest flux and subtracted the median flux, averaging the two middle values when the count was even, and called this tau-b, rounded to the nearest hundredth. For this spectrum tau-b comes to -2.57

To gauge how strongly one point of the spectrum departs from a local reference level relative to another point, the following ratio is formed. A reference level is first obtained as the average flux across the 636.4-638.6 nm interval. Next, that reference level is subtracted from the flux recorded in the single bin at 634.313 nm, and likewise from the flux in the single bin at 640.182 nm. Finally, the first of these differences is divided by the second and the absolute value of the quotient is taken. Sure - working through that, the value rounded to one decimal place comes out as 0.6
